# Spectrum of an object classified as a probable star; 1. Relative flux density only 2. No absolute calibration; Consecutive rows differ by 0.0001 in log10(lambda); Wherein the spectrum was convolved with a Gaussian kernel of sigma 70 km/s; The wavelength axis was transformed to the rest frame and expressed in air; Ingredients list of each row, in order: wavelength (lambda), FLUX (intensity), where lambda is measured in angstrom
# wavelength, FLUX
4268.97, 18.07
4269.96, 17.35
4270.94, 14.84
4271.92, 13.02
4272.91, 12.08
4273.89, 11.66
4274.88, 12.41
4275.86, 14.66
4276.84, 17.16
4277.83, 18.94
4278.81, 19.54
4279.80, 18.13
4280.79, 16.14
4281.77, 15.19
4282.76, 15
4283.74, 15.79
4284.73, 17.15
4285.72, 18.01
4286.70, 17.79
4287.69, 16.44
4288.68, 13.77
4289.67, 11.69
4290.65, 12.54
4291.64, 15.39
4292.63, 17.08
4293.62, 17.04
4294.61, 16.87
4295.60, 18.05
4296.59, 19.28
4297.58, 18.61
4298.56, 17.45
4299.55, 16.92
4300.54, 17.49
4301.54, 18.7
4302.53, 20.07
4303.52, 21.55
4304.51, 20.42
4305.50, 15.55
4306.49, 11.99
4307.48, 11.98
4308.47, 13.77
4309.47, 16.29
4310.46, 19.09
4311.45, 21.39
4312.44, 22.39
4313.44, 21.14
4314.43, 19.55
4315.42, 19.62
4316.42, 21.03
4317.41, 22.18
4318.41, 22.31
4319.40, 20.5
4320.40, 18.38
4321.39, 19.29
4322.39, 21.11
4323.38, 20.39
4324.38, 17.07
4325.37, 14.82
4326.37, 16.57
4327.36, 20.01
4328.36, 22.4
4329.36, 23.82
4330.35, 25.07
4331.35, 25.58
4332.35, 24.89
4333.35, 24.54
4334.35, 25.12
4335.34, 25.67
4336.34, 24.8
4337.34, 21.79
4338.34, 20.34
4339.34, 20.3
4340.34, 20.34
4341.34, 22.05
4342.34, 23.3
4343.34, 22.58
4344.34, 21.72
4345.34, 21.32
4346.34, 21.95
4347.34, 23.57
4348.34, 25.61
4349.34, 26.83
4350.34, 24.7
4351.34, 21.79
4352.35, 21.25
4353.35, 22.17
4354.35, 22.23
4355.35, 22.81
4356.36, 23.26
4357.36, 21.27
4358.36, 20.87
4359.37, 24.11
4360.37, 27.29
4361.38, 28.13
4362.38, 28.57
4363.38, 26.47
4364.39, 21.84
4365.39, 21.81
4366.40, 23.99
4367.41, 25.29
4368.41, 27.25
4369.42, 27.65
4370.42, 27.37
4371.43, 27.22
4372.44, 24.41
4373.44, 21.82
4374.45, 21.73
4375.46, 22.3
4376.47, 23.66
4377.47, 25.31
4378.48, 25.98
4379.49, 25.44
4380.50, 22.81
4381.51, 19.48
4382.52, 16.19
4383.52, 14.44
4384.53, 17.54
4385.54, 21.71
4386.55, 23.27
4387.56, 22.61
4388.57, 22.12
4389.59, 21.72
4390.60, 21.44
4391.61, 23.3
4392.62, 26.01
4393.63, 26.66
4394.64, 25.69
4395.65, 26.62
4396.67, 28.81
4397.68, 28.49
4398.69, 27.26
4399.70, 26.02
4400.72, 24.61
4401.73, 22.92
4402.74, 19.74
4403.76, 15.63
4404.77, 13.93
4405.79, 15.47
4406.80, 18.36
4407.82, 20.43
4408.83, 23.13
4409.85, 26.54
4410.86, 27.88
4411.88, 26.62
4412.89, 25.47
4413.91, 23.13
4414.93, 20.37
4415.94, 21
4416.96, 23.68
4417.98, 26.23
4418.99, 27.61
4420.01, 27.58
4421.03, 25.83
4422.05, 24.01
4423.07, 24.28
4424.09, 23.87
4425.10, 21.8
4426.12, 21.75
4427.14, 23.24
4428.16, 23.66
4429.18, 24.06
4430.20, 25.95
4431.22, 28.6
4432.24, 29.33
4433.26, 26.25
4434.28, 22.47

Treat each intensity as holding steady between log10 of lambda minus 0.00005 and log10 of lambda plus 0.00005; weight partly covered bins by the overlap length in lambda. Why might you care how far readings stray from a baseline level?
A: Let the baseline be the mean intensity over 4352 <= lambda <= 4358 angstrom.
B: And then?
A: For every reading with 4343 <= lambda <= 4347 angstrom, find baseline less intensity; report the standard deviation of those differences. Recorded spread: 0.5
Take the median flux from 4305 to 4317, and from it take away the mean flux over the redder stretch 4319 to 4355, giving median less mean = -2.7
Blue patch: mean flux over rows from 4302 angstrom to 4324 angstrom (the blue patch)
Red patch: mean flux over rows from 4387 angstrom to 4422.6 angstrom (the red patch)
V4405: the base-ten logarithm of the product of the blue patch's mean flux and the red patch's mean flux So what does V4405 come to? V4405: 2.65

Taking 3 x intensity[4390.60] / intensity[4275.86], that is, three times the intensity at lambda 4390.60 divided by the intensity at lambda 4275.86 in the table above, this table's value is 4.4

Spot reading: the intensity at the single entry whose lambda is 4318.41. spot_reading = 22.31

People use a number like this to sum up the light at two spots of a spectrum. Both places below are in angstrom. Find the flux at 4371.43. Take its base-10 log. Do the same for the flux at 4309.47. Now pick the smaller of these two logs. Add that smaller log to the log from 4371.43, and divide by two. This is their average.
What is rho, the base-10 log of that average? 0.122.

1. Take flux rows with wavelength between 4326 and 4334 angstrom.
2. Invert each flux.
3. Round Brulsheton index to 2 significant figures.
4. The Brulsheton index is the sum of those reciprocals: 0.36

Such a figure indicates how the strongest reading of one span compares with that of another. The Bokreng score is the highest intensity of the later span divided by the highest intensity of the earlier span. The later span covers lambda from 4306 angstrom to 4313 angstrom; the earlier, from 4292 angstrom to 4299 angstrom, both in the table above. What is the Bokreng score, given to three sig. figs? 1.16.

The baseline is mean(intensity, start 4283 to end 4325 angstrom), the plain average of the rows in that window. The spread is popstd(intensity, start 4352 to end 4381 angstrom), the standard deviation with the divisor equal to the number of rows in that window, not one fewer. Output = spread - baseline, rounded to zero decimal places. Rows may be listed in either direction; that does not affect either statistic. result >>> -16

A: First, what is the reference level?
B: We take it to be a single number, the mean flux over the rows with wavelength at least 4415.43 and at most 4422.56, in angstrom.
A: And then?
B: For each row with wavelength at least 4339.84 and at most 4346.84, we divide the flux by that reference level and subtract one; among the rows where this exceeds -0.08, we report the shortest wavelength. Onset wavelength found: 4342.34 angstrom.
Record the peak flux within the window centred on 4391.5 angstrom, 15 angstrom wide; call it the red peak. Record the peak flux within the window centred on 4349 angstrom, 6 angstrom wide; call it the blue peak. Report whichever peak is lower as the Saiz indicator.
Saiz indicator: 27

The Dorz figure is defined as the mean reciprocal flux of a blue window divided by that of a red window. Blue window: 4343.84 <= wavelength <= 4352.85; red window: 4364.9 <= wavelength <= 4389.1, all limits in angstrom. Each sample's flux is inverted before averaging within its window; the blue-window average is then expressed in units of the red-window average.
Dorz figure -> 0.97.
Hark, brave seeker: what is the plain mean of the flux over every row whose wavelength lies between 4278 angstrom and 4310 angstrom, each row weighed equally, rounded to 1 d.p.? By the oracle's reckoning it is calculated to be 16.6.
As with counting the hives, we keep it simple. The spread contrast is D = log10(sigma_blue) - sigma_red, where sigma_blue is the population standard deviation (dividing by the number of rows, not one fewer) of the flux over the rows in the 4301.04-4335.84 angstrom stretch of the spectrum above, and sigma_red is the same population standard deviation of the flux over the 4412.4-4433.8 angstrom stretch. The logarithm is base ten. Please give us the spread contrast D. -1.8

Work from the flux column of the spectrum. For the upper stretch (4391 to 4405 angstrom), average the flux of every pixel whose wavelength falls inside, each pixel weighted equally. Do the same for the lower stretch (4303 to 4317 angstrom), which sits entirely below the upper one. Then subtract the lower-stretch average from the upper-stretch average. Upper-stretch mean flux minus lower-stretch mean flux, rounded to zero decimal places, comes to 6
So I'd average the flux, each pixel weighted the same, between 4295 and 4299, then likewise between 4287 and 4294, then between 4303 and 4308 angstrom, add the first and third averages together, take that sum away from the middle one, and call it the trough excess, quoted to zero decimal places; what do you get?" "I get -20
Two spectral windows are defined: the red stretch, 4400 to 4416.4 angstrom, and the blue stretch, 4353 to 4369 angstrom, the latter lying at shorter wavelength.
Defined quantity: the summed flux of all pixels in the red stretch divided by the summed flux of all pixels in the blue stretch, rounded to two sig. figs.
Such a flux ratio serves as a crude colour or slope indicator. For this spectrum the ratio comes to 0.89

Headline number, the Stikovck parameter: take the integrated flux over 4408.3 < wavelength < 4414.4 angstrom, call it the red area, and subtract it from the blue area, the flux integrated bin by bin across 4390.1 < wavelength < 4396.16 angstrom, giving -4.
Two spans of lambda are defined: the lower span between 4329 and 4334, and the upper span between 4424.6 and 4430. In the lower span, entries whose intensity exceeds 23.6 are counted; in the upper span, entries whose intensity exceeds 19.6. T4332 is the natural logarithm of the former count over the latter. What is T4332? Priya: 0.0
